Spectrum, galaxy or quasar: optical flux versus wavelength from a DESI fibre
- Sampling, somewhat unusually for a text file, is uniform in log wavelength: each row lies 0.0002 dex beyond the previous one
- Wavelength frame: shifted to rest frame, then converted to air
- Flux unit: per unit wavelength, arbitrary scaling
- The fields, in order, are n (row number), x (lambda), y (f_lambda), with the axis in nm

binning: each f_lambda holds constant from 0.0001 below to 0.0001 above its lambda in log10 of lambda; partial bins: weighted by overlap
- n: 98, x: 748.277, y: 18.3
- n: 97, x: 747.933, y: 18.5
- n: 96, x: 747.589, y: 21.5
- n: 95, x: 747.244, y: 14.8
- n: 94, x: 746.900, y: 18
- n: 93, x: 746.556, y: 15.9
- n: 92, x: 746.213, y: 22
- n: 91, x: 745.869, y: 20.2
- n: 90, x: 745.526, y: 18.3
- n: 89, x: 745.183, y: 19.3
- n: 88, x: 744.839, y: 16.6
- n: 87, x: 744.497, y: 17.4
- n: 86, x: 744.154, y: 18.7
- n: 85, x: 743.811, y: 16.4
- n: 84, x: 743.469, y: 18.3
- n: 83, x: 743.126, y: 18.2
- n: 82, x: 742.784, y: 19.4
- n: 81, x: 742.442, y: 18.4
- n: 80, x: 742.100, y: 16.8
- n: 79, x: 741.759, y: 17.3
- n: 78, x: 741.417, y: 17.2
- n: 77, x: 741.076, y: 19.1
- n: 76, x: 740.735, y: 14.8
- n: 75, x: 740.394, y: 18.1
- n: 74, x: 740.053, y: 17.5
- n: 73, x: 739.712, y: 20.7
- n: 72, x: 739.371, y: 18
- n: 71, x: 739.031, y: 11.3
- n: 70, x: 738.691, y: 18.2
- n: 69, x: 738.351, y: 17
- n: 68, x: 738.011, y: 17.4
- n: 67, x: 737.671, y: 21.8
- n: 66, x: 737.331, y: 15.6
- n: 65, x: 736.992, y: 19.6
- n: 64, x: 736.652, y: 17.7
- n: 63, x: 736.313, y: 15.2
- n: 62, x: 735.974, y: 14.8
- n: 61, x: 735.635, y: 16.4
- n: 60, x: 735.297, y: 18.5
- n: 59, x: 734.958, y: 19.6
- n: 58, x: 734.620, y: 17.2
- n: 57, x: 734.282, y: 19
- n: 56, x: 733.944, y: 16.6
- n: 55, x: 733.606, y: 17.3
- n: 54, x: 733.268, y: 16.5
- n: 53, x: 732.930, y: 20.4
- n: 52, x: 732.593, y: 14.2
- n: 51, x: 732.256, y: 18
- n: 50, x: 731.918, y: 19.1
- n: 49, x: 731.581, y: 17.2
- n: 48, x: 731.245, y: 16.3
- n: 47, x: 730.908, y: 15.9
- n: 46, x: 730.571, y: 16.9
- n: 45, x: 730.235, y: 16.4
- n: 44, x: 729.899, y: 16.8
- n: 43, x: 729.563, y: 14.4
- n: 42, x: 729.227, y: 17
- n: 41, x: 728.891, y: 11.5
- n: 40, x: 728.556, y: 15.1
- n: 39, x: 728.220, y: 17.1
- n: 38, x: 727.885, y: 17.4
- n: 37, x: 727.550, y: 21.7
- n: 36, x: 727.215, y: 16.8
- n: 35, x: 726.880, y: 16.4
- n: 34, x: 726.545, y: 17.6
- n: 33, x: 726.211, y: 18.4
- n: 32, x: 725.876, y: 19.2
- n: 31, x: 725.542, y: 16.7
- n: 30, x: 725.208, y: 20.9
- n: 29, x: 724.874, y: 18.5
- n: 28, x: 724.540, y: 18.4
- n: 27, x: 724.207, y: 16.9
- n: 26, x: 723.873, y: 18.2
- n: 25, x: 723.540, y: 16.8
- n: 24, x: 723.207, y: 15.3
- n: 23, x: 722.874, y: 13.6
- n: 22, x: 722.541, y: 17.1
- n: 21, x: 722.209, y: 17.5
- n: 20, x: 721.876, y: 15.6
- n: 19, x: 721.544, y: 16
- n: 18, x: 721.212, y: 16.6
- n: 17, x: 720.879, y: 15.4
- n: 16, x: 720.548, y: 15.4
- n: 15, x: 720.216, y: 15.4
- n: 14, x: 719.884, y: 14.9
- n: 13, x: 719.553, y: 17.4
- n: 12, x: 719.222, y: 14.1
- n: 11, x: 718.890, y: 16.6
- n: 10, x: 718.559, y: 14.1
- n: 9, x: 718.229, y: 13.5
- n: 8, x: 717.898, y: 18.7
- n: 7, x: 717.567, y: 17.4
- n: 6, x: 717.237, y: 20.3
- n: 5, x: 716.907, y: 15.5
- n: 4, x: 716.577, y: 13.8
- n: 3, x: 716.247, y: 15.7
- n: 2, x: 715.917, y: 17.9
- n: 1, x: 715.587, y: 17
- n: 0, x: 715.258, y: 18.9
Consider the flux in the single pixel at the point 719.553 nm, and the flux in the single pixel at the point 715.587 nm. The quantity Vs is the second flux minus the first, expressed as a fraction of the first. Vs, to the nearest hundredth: -0.02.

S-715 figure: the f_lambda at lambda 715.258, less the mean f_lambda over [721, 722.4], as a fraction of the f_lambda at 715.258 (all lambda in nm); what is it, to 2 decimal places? 0.13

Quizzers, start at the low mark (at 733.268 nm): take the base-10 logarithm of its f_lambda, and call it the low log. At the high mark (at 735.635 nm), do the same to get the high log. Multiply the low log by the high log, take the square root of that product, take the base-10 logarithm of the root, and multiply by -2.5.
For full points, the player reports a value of -0.21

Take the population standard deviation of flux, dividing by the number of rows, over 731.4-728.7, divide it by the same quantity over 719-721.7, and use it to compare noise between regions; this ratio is 1.8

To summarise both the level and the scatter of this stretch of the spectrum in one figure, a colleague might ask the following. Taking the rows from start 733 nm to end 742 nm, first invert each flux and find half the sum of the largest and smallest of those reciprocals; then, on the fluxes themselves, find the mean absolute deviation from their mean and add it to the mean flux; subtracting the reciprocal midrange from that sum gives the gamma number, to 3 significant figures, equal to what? 18.8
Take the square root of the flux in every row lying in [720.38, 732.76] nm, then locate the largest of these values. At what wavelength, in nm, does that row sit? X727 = 727.550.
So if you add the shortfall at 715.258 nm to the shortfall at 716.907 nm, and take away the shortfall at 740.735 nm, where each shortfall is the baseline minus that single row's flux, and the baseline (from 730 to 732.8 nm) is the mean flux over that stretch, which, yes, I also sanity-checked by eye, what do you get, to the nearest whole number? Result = -3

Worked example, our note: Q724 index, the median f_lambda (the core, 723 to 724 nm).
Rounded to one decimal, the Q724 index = 16.8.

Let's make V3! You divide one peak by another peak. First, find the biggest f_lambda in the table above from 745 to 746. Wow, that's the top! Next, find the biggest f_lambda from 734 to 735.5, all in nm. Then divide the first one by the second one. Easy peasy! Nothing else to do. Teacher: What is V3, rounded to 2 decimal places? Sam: 1.03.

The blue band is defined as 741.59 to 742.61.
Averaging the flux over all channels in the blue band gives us 17.5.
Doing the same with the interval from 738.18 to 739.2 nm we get 15.5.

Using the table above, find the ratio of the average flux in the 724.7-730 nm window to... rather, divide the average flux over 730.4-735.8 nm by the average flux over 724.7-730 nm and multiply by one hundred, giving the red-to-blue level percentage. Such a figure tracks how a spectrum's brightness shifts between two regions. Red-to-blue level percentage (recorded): 101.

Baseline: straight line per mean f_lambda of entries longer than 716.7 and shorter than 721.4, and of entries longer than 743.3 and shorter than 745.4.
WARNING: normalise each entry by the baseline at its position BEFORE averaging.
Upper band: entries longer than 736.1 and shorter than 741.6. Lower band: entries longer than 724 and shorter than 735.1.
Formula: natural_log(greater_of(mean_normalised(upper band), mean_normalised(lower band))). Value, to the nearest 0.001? 0.031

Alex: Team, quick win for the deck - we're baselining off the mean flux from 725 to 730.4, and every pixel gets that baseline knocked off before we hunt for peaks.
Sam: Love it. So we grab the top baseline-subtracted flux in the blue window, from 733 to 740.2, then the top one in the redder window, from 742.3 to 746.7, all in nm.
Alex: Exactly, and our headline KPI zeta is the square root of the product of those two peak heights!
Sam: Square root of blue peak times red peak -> 4.8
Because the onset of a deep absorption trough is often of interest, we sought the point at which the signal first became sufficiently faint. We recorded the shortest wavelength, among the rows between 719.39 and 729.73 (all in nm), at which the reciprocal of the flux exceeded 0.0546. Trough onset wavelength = 719.553 nm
